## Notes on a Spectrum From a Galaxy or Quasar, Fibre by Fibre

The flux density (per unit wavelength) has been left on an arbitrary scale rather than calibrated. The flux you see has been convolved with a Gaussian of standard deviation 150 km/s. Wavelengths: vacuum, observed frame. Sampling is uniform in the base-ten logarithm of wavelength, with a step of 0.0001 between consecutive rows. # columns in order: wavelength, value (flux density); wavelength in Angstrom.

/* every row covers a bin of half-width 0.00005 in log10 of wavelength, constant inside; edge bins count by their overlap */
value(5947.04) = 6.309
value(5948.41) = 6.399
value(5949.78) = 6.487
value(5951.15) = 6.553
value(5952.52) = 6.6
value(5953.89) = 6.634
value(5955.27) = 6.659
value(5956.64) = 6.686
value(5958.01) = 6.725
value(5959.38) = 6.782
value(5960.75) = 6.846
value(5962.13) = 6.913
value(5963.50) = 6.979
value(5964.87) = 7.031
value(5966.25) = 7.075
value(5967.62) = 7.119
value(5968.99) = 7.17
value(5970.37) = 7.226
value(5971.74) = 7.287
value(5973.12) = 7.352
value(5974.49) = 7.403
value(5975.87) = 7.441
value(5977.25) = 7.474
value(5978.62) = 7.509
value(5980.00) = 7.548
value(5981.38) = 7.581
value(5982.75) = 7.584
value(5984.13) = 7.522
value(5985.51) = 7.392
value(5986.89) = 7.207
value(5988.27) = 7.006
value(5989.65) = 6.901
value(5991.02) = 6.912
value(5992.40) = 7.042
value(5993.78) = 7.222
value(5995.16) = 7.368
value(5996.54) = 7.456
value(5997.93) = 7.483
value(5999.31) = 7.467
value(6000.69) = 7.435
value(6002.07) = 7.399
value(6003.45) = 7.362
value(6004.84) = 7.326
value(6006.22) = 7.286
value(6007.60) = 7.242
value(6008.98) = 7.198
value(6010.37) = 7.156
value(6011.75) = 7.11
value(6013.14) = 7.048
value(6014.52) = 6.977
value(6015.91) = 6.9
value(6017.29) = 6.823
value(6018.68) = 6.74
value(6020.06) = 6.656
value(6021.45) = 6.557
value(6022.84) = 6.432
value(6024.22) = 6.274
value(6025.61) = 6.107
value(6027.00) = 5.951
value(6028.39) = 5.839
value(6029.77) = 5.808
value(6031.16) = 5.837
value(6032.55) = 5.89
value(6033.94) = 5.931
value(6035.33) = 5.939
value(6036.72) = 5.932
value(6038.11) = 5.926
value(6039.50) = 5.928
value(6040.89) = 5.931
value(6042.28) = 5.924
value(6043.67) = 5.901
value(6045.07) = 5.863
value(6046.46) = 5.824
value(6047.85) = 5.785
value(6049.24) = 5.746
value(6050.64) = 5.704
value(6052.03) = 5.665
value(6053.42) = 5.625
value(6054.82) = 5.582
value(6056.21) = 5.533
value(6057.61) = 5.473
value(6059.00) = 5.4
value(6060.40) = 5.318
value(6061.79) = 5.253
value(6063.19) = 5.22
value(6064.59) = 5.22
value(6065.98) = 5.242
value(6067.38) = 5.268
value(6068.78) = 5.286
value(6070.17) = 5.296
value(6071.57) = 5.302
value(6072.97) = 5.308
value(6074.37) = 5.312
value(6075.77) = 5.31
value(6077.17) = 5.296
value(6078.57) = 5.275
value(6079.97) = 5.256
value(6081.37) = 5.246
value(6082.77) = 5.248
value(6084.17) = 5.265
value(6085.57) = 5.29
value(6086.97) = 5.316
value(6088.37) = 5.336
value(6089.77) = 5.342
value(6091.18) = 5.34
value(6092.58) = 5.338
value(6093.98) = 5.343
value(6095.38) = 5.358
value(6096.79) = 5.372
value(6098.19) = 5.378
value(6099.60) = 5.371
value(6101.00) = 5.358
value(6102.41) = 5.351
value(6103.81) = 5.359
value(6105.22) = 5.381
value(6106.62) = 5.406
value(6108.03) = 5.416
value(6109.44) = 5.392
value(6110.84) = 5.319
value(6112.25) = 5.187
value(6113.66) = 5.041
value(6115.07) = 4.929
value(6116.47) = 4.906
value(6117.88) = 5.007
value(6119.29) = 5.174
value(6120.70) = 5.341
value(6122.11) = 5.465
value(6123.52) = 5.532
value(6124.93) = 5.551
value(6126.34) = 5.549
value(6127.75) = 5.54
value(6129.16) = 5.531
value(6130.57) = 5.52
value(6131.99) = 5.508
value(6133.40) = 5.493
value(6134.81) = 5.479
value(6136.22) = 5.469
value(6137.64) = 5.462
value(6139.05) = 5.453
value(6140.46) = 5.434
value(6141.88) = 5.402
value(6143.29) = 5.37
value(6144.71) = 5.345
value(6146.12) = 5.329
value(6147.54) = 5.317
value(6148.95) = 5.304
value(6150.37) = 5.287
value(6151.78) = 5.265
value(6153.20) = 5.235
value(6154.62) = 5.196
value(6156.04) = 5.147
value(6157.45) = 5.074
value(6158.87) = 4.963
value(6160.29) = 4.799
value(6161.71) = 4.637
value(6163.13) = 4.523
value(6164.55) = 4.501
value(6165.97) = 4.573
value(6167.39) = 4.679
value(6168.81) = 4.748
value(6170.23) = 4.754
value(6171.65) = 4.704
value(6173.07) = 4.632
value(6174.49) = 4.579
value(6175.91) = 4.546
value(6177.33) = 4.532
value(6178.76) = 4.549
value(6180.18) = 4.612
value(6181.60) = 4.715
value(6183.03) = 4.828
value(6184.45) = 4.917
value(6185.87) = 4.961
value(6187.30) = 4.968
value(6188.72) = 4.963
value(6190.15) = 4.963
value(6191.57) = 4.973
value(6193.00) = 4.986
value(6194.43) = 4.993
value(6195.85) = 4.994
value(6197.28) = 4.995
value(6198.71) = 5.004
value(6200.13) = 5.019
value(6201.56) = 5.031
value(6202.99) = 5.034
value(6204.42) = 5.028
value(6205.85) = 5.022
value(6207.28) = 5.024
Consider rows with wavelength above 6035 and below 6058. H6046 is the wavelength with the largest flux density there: 6035.33 Angstrom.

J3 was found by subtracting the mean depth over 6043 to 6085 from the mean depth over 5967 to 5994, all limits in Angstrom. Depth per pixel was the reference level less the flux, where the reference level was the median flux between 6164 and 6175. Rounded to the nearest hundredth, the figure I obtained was -1.86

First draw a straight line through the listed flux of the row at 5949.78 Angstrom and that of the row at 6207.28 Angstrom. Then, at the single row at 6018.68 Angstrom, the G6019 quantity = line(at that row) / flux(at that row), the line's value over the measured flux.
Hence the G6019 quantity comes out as 0.90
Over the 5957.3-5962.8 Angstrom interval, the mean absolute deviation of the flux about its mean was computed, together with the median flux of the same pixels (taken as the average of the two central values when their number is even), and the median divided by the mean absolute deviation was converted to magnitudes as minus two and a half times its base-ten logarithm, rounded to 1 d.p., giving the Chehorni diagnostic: -5.1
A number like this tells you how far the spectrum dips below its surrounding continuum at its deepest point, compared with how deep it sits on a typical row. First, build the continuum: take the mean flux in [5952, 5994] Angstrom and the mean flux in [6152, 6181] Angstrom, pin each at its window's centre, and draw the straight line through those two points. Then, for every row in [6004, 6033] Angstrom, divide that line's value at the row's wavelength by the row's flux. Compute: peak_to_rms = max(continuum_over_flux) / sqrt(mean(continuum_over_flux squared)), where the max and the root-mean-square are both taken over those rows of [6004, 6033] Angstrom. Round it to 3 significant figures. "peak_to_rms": 1.11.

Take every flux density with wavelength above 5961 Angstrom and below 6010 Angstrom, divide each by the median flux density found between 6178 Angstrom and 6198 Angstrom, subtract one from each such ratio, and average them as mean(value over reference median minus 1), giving 0.47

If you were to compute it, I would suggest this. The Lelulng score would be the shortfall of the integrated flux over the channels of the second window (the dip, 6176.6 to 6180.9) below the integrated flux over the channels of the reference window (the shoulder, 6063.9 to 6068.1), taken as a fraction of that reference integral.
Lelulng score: 0.11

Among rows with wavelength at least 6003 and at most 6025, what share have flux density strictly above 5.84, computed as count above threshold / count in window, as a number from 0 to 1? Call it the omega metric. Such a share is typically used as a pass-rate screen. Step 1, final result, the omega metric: 1.0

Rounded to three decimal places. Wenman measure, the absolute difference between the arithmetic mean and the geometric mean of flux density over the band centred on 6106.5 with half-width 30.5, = 0.002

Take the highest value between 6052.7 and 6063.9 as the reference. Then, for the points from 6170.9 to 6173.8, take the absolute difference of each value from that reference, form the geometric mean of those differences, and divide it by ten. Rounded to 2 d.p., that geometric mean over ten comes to 0.10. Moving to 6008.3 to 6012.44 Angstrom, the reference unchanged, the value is 0.15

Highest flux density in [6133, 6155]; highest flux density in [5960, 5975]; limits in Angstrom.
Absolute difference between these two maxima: 1.9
